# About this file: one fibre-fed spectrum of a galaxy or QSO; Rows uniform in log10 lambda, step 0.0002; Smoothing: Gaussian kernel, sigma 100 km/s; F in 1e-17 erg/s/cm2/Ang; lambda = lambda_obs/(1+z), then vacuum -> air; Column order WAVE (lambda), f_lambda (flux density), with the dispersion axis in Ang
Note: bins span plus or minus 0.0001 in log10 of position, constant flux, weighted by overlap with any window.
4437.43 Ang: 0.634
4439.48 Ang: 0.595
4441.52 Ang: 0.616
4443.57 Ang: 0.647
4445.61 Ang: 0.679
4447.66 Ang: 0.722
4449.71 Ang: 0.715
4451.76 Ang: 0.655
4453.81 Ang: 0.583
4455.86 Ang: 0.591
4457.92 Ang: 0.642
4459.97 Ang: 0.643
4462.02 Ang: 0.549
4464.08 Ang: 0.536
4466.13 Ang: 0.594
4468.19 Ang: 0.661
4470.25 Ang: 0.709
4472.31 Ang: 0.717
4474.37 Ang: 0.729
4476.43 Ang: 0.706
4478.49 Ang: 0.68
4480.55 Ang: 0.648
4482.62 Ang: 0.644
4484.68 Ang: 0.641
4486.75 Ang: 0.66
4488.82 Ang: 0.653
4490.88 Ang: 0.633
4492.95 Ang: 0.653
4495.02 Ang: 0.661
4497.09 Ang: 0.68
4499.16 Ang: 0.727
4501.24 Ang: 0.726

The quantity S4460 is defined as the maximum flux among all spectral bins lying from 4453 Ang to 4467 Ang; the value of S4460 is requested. 0.643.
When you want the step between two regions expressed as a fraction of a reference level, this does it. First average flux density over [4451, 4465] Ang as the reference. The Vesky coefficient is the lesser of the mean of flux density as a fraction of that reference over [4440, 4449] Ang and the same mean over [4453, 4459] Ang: 1.01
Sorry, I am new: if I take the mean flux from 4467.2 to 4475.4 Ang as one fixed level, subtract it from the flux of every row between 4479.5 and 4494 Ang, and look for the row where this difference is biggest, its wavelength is 4486.75 Ang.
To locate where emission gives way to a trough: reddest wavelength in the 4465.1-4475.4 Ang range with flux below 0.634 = 4466.13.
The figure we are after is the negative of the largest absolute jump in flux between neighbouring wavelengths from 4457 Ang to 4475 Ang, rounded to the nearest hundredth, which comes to -0.09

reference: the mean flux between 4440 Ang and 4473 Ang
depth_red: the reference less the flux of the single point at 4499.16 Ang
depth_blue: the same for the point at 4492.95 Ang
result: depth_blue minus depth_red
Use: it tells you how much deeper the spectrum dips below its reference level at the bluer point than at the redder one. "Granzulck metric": 0.074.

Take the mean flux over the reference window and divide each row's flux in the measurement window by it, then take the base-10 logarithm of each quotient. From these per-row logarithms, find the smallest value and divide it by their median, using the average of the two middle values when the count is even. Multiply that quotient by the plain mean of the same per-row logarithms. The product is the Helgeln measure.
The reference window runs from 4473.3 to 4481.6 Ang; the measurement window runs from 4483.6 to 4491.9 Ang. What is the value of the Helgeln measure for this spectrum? -0.038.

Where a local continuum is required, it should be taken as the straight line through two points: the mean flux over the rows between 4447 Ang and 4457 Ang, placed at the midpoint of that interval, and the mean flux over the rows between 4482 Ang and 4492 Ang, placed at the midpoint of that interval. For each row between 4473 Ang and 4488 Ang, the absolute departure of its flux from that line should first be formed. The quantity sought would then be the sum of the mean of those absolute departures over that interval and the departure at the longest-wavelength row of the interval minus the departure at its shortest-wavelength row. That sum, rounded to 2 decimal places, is -0.04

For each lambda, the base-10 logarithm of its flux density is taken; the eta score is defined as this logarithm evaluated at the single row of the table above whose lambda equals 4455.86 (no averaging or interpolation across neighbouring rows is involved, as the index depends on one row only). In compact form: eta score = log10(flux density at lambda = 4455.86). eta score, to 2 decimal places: -0.23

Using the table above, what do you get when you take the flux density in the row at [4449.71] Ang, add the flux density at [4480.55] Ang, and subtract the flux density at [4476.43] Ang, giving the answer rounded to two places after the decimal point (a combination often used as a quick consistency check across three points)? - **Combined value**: 0.66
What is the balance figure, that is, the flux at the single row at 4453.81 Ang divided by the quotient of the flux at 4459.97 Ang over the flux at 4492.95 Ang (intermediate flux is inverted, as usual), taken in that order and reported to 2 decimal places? 0.59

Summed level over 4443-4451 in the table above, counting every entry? 2.76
